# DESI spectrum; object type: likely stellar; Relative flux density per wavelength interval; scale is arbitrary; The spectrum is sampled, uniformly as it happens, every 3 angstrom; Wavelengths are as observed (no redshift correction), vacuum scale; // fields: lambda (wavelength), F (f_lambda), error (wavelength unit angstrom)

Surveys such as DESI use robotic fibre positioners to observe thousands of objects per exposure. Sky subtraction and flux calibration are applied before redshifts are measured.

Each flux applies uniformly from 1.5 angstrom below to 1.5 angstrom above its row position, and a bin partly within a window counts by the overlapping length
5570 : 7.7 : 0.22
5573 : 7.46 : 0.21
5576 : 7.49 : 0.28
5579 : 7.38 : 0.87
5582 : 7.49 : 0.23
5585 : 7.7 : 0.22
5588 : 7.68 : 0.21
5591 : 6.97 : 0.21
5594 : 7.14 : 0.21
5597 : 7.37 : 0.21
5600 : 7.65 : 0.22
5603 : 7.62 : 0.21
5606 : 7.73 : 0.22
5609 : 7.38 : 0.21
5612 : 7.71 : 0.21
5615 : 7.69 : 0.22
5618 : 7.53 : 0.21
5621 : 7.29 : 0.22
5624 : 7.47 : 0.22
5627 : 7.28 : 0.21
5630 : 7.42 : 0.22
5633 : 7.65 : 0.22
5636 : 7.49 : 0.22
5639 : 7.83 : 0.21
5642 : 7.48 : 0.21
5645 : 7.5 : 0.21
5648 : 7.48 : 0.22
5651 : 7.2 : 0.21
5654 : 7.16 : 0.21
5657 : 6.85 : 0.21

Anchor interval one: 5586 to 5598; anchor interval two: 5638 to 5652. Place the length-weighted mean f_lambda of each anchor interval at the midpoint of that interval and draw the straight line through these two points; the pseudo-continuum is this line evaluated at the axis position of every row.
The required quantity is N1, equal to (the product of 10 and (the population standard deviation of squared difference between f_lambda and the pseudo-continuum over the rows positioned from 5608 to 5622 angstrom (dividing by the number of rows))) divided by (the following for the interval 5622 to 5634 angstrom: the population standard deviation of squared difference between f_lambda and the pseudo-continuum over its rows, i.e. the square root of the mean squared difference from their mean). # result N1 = 28.8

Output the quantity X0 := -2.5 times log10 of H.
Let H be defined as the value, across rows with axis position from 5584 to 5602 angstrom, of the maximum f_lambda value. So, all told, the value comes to -2.22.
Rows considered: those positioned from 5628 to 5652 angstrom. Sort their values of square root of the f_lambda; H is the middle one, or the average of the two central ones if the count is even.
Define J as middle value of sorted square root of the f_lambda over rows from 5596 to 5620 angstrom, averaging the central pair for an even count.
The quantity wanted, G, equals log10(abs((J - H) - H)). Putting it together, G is 0.433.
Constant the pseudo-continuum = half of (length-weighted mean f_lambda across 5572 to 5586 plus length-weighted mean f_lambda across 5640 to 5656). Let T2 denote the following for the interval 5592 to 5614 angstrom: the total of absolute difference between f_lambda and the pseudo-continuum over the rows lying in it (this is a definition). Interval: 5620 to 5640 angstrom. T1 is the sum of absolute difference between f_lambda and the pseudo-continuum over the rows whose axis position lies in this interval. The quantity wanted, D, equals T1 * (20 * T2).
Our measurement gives 28.3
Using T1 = 1.02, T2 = 1.39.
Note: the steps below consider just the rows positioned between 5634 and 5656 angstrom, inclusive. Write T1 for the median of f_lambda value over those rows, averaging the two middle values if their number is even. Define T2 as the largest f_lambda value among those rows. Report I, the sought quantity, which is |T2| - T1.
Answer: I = 0.35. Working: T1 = 7.48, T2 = 7.83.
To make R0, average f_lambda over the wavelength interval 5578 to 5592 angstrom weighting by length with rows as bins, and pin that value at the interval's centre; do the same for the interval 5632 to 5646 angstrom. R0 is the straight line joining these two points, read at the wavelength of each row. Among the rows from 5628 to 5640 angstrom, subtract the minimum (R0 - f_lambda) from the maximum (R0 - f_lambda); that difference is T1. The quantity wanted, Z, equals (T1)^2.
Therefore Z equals 0.15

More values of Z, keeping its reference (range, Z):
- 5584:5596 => 0.55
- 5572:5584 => 0.01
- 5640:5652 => 0.10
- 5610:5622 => 0.19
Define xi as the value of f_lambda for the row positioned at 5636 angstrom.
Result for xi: 7.49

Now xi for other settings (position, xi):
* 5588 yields 7.68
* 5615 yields 7.69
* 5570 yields 7.7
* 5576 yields 7.49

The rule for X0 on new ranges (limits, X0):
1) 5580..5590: -2.22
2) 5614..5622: -2.21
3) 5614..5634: -2.21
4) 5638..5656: -2.23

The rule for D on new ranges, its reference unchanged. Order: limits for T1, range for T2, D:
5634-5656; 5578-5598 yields 32.5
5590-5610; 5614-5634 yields 28.9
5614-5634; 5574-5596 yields 26.5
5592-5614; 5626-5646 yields 26.6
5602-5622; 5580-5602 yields 42.4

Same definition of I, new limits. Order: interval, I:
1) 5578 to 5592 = 0.21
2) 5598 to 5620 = 0.08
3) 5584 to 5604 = 0.08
